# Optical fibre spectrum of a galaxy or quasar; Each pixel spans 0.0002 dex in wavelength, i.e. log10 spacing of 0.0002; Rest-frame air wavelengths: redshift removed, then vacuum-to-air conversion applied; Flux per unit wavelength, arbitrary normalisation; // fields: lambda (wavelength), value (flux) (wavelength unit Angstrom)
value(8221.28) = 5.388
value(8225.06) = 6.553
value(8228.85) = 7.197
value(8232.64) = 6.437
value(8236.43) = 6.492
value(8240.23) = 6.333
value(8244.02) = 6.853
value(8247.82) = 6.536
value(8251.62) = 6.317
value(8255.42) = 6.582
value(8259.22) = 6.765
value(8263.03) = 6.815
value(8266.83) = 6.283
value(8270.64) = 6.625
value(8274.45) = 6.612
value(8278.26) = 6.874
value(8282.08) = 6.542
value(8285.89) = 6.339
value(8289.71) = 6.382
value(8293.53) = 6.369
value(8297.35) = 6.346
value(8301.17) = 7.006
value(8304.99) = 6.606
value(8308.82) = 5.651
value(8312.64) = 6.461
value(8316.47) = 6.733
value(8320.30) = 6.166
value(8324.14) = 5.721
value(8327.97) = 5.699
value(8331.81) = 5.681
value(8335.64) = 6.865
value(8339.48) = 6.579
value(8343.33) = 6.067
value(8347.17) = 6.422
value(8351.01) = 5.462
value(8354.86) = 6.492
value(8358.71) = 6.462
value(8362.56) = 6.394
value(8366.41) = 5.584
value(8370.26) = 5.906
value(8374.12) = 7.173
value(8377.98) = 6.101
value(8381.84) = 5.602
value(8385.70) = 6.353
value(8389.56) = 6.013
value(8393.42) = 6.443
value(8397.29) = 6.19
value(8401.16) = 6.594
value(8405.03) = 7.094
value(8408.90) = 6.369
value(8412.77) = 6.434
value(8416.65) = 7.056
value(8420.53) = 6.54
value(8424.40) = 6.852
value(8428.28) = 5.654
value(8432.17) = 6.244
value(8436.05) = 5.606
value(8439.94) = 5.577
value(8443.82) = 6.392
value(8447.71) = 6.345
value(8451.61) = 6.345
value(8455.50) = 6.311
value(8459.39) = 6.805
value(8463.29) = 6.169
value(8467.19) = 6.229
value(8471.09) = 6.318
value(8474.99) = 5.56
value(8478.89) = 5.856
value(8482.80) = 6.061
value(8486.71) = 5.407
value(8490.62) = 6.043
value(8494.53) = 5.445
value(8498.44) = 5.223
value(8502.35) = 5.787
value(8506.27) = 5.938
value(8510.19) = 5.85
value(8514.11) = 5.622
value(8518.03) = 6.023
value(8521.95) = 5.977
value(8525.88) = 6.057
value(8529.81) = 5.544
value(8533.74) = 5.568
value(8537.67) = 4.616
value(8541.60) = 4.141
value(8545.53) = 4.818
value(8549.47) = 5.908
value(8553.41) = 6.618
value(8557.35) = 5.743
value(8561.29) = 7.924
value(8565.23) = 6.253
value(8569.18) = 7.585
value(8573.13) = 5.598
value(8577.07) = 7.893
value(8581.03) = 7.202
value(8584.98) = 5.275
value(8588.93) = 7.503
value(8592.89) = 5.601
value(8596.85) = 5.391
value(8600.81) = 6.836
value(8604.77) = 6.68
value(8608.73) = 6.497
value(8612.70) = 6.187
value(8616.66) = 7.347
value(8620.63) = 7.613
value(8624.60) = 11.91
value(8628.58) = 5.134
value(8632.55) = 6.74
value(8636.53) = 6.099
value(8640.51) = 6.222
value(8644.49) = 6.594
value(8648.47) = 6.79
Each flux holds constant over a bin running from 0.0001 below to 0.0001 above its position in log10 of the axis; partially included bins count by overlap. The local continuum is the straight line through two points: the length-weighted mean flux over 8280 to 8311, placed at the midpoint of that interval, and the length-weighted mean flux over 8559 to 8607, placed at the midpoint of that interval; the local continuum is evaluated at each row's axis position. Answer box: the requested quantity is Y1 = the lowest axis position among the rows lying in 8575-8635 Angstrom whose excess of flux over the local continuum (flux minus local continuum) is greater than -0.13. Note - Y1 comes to 8577.07 Angstrom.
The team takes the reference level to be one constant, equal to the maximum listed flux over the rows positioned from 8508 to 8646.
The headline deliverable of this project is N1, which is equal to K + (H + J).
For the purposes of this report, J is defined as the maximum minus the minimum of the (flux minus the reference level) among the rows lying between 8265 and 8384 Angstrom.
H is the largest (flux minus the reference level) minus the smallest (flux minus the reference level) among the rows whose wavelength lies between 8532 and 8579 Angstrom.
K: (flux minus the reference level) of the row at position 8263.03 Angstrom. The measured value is 0.4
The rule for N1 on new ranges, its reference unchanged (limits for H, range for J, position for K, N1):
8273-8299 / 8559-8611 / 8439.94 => -3.1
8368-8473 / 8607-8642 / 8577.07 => 4.4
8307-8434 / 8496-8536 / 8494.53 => -3.9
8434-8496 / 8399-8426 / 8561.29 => -1.9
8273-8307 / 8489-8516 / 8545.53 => -5.6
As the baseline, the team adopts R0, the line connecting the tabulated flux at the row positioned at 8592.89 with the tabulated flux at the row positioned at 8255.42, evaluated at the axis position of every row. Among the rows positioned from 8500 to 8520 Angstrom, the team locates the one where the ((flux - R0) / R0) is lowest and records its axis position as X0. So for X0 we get 8514.11 Angstrom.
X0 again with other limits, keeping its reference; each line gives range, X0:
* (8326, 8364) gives 8351.01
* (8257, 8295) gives 8266.83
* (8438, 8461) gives 8439.94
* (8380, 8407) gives 8381.84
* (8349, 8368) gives 8351.01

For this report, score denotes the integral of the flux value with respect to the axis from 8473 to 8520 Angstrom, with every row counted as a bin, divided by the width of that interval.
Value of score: 5.7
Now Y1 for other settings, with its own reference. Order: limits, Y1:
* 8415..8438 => 8416.65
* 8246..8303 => 8247.82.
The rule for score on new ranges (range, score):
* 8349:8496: 6.2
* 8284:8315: 6.4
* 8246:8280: 6.6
